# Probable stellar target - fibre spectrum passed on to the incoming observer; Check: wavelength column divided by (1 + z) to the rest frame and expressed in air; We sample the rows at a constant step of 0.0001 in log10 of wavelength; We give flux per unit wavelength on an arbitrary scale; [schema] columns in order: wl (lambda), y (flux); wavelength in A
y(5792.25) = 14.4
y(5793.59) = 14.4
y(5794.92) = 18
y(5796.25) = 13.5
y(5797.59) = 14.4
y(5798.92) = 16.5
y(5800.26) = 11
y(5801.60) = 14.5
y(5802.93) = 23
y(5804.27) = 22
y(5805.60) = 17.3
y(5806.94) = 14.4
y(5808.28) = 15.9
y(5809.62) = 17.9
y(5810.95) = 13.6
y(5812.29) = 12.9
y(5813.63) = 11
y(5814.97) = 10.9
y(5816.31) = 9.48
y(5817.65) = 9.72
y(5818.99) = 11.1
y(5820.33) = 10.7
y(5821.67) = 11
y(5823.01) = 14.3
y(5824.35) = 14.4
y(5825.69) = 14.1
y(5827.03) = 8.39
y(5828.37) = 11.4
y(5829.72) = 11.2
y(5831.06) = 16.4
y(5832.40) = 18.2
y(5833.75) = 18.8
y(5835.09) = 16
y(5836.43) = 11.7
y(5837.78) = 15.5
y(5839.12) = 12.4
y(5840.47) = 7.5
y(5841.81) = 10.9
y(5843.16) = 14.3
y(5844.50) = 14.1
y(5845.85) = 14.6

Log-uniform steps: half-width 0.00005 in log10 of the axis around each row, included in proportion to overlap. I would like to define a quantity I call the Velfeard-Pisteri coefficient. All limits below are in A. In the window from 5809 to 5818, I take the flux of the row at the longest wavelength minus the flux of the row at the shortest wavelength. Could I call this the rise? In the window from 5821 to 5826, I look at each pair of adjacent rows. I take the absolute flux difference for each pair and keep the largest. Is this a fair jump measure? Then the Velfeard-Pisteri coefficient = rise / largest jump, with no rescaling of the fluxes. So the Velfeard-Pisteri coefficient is -2.5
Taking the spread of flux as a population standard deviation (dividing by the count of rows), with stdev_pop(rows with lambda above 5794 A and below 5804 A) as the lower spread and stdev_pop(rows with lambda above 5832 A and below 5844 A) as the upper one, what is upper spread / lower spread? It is 1.0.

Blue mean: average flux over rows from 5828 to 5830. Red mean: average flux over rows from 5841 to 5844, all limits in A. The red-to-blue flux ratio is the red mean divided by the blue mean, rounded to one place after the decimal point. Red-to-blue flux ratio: 1.1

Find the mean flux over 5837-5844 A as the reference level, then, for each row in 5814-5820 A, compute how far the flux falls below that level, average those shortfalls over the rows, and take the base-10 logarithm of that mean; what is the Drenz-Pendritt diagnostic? 0.26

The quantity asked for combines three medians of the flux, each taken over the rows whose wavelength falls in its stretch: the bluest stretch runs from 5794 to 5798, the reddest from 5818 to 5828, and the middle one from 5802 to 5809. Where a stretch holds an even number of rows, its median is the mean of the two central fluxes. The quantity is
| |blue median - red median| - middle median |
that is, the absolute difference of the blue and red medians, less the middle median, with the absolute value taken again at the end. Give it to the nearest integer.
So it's 14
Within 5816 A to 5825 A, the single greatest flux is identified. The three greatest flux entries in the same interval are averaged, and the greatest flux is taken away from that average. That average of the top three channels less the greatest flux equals -1.1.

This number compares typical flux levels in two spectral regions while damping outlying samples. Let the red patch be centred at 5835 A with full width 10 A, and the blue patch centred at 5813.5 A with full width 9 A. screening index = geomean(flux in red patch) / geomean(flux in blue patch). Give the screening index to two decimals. 1.29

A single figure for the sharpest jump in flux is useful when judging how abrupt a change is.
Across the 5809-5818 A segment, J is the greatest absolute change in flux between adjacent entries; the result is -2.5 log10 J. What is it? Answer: -1.58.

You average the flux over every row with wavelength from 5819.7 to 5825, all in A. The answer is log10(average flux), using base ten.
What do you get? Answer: 1.10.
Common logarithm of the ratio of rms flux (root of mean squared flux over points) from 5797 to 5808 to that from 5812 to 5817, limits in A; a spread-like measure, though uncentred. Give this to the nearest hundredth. 0.19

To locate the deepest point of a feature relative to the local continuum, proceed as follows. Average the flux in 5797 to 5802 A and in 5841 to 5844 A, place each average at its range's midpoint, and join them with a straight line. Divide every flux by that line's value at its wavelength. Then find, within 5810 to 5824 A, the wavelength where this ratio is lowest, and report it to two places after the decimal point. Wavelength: 5816.31 A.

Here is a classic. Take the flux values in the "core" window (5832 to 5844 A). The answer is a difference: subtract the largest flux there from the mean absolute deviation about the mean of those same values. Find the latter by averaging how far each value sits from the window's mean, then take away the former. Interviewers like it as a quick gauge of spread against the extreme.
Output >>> -16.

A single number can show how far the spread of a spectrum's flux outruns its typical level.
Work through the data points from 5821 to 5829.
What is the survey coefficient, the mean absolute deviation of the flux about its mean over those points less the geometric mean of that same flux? -10.0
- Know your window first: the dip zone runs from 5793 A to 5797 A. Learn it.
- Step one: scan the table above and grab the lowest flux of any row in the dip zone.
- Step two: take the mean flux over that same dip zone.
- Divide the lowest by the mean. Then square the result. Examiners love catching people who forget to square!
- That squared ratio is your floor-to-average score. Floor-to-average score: 0.78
